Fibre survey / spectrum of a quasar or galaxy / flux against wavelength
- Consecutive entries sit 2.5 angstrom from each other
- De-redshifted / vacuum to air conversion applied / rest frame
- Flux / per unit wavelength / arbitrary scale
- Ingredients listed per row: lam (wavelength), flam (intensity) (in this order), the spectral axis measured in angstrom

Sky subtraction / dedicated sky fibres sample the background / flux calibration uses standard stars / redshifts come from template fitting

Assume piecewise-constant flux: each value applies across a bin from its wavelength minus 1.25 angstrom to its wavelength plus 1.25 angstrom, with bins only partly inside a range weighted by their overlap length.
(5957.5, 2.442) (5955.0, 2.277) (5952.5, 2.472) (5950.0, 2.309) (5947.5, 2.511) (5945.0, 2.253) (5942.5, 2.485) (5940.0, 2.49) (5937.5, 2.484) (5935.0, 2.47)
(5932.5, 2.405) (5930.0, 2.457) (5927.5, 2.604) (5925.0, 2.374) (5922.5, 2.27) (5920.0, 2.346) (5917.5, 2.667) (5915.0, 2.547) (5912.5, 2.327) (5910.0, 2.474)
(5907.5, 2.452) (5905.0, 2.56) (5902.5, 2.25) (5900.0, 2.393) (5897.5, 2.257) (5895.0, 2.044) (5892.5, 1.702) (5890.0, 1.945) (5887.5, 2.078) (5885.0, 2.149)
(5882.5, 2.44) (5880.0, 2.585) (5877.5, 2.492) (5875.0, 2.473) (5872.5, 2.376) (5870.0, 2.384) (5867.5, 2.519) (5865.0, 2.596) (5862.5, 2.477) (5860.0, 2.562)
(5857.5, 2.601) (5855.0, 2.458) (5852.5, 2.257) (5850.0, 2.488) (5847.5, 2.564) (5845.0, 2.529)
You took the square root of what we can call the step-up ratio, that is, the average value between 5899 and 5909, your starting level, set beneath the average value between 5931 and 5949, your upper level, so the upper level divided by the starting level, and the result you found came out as 1.01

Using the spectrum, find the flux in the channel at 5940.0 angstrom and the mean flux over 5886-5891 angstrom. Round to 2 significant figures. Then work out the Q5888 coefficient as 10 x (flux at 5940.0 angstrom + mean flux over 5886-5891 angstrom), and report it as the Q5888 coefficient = 45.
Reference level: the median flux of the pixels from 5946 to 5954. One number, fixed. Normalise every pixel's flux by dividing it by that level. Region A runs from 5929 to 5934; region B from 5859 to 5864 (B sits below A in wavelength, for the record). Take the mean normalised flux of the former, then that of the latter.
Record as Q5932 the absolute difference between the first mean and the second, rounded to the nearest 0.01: 0.04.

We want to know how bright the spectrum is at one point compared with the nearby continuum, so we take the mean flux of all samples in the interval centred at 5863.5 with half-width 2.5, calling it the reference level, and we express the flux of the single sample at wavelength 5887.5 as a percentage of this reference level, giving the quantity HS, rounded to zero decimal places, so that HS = 82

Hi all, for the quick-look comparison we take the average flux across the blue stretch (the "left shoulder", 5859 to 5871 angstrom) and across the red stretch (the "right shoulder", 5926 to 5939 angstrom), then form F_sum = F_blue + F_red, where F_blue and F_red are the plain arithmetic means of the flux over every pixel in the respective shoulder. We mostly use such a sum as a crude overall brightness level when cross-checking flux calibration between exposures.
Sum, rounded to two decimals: 4.99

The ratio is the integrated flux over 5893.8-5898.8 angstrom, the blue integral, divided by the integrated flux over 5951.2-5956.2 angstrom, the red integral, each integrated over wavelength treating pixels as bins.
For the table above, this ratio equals 0.91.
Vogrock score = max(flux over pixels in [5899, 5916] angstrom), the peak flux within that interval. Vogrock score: 2.56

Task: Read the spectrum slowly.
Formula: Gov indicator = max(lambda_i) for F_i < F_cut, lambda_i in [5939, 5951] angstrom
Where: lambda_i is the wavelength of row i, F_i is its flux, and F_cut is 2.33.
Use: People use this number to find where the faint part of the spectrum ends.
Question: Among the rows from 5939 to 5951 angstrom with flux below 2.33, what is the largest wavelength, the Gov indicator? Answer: 5950.0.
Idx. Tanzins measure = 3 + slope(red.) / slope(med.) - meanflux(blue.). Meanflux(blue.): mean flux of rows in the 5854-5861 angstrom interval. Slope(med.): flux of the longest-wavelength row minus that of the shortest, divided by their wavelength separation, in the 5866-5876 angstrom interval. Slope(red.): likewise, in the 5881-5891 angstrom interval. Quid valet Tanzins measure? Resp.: 11.2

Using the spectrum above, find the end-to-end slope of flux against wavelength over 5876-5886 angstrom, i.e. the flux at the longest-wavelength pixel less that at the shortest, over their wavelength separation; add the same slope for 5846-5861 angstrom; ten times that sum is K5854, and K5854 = -0.46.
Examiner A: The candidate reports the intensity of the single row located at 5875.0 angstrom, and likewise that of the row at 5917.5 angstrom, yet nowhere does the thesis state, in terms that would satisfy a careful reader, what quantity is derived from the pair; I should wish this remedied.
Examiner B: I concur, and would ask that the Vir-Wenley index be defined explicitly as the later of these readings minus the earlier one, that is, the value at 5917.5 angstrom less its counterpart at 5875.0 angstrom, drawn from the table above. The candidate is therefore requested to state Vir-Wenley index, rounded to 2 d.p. 0.19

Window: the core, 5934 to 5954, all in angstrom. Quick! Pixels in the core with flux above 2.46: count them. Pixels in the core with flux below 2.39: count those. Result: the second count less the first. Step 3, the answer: -4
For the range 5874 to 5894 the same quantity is 1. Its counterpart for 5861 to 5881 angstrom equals -4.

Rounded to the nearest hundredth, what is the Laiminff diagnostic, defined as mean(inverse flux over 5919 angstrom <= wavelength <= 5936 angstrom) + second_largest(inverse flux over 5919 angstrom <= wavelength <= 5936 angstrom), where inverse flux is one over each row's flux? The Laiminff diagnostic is 0.84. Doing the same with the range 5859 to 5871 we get 0.80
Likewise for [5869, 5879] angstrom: 0.83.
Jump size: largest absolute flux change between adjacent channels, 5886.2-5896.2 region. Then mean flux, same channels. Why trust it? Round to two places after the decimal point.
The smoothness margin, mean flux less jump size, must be 1.60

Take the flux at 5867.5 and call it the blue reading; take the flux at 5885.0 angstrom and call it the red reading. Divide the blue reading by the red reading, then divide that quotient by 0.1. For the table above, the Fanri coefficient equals 11.7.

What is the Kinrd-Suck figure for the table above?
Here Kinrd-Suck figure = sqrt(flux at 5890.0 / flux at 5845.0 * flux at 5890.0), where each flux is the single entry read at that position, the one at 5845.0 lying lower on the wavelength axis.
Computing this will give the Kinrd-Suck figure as 1.22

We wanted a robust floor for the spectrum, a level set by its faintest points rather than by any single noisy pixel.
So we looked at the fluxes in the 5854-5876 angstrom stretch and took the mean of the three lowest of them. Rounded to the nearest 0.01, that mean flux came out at 2.41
